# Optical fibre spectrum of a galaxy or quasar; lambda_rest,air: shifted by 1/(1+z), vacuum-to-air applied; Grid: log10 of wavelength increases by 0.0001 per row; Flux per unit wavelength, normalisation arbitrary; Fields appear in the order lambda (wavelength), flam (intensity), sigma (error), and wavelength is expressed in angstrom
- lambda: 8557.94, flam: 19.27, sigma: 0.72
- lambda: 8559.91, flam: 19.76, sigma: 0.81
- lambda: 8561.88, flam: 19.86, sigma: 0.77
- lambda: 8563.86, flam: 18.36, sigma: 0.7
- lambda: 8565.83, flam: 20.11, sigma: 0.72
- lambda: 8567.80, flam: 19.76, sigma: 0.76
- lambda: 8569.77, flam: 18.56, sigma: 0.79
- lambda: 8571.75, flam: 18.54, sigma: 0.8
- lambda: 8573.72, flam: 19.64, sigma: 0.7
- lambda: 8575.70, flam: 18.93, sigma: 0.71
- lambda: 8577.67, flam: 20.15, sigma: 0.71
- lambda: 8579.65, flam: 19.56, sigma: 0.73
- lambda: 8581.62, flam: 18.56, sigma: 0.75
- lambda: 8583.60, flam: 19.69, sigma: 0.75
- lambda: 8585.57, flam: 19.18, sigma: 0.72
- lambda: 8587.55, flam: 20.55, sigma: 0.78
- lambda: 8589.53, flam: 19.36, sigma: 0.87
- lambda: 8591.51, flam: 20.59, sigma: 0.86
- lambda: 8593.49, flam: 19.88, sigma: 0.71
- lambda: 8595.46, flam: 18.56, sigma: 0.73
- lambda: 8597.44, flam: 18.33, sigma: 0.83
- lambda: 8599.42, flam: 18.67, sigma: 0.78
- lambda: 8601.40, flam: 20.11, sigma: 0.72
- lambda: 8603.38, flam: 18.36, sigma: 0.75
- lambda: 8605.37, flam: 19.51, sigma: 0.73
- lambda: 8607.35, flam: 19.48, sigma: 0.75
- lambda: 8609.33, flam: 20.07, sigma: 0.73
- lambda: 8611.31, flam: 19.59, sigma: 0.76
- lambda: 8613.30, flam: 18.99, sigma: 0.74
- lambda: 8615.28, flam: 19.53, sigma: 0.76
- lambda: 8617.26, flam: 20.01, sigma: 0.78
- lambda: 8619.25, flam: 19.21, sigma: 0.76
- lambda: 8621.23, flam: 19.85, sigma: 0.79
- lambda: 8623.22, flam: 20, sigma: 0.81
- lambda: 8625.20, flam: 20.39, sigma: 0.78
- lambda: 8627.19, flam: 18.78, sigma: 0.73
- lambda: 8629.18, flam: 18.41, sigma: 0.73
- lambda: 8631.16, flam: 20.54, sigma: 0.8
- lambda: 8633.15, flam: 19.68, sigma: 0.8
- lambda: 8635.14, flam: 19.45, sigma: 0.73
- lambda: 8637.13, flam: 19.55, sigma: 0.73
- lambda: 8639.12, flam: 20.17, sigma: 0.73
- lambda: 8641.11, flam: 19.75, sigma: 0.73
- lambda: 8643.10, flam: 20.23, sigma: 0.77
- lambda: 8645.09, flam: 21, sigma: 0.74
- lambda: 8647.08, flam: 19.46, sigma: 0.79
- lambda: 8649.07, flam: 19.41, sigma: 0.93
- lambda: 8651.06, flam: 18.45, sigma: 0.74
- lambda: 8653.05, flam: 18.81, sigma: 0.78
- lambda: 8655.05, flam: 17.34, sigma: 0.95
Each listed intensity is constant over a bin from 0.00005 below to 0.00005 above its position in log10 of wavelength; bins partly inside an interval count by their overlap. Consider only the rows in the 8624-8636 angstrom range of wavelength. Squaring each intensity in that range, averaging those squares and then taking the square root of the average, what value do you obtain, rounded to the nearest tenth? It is 19.6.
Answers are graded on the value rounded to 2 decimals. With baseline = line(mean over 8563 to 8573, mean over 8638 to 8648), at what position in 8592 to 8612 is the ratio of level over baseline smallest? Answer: 8603.38 angstrom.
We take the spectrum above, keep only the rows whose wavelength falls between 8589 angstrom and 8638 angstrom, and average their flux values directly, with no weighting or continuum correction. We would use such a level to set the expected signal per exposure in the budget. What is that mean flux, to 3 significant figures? 19.5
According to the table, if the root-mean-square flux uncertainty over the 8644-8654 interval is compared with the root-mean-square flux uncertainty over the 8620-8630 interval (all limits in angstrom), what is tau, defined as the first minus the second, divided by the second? 0.040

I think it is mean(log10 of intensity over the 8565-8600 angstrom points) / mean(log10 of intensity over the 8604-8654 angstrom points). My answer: 0.996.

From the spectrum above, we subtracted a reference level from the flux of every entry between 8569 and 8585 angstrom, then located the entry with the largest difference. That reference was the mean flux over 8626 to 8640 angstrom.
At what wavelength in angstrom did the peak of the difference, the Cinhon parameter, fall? 8577.67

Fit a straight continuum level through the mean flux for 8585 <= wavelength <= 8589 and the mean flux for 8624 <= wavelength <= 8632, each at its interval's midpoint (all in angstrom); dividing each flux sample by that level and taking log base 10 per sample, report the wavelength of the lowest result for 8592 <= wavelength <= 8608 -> 8597.44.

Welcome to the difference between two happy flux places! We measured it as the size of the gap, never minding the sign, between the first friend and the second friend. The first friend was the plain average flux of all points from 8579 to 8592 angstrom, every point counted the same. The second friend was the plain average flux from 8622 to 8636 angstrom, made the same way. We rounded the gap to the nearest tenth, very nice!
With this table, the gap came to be 0.0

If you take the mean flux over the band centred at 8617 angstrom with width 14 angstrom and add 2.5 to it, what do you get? 22.1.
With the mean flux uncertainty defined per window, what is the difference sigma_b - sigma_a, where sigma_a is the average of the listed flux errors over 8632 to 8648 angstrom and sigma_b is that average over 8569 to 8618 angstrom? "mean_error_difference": 0.005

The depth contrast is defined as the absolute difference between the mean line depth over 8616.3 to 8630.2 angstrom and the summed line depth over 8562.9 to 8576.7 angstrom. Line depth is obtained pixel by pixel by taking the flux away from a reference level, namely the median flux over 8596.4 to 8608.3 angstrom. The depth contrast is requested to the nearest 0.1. 0.1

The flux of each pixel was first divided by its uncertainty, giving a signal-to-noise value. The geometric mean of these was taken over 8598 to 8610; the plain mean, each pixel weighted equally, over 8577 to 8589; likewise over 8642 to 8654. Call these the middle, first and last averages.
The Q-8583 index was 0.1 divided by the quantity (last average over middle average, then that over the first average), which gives 2.8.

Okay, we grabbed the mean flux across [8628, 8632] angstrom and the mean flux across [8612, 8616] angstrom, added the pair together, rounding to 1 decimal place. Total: 38.7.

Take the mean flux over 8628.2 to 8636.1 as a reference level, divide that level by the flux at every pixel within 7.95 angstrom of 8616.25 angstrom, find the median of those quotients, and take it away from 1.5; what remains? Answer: 0.510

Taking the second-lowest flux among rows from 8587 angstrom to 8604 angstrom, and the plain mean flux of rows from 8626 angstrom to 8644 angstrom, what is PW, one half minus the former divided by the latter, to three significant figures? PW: -0.436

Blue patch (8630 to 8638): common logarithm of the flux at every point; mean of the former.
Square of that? 1.68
